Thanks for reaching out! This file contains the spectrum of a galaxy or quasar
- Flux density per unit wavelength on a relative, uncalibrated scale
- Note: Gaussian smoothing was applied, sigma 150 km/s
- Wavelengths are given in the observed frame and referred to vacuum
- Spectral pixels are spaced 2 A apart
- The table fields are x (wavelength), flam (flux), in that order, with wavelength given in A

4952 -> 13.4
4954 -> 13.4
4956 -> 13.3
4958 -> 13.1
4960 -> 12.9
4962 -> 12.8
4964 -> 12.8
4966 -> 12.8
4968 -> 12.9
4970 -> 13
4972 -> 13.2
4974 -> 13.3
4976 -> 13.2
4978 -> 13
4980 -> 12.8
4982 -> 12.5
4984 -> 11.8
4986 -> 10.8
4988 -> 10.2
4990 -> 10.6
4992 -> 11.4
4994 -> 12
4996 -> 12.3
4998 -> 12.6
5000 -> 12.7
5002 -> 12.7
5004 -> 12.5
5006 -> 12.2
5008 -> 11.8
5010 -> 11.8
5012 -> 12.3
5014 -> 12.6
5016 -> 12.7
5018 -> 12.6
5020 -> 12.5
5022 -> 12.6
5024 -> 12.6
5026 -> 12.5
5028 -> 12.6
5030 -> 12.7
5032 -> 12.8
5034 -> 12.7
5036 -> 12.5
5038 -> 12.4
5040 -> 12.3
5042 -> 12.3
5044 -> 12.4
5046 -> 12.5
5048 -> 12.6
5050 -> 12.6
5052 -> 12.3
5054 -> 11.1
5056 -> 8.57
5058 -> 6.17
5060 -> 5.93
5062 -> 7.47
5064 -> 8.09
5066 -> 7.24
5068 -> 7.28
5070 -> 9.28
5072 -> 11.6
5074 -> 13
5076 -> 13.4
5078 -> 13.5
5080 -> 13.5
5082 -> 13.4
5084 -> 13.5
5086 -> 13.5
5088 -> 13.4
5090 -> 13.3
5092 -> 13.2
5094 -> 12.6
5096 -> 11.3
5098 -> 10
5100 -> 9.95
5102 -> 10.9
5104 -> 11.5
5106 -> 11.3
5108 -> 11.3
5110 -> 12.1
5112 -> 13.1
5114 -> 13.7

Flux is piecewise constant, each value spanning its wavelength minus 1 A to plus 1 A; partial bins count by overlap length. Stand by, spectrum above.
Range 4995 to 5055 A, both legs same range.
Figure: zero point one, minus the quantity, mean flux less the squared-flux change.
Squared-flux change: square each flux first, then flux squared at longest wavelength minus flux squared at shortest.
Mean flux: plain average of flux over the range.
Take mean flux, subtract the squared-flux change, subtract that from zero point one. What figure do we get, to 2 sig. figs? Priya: -40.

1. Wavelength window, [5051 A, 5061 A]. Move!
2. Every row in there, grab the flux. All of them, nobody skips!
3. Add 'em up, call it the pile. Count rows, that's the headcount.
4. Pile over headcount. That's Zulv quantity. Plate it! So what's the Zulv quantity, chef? 8.8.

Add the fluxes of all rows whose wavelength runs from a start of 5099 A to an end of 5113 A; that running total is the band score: 80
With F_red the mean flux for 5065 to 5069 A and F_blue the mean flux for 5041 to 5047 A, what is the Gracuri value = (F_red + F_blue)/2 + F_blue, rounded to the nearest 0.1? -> 22.2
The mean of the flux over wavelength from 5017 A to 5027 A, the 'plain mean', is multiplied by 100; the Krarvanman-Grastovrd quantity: 1256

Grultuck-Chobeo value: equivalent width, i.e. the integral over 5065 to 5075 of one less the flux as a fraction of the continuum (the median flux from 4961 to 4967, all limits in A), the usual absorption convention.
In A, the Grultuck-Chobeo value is 2.4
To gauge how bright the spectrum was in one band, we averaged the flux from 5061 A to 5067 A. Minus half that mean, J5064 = -3.80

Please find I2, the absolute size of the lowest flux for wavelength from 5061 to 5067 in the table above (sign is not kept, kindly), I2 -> 7.2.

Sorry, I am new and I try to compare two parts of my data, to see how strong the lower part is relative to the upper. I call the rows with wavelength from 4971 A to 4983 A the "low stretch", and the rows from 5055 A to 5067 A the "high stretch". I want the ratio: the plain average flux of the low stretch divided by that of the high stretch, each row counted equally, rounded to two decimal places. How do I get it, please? 1.79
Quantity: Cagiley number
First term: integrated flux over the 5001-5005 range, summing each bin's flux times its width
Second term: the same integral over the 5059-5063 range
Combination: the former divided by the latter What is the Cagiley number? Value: 1.88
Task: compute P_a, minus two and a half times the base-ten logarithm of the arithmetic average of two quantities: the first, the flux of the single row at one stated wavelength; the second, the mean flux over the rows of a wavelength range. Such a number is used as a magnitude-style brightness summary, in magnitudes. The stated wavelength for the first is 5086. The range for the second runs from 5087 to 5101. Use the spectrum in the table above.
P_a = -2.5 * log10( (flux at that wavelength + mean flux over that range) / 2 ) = -2.76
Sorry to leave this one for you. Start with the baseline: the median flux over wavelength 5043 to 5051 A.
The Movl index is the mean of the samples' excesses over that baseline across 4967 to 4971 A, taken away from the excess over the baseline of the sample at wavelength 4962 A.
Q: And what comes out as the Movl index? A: -0.15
